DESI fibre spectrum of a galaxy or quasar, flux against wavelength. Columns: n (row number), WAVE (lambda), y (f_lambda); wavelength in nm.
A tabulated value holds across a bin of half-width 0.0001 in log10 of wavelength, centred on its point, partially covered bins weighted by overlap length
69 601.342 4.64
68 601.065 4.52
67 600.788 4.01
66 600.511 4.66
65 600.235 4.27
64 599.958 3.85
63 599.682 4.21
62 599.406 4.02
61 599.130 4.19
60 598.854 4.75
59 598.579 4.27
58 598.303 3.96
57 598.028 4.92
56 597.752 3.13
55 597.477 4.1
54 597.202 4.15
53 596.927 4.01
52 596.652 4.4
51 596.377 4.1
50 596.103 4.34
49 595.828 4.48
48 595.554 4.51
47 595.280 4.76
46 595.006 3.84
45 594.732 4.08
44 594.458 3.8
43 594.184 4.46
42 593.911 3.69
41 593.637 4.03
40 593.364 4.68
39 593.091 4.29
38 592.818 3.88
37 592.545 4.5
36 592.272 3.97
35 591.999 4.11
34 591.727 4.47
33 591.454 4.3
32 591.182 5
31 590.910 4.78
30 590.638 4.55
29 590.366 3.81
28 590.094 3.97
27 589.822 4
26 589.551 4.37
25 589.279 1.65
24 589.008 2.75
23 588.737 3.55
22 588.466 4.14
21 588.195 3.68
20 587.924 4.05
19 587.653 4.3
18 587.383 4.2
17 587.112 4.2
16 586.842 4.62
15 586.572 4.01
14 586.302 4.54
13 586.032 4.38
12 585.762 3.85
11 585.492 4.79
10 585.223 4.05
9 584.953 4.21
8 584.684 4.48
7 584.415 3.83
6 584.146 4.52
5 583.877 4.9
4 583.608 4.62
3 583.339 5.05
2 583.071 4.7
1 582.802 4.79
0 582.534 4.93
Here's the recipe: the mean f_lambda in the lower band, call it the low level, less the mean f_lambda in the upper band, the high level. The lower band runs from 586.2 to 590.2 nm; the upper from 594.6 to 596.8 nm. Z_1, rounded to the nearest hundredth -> -0.45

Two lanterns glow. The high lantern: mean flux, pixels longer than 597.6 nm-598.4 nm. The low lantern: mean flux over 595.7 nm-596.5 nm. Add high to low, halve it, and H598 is 4.2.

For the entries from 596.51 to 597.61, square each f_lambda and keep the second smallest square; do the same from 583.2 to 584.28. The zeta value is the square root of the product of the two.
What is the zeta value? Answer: 18.9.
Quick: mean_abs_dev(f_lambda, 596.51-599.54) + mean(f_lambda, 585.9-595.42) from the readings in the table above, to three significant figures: 4.40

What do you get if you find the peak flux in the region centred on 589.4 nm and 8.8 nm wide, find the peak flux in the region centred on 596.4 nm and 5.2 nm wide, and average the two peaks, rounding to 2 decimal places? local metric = 4.96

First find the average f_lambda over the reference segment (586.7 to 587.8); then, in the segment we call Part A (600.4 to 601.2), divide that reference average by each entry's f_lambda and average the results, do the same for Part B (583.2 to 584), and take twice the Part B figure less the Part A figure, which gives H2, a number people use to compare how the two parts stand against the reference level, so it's 0.80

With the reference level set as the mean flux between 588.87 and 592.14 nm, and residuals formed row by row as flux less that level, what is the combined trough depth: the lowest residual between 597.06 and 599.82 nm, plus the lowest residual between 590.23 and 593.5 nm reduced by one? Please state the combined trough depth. -2.0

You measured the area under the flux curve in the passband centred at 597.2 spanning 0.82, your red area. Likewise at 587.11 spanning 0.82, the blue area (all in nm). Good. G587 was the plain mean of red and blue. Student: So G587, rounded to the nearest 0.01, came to 3.45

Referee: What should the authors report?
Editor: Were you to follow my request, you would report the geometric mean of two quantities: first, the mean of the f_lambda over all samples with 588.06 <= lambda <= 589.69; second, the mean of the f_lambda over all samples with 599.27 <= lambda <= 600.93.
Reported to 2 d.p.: 3.74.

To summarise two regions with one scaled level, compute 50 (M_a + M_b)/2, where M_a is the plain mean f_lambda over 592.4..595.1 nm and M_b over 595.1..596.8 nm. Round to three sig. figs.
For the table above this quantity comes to 214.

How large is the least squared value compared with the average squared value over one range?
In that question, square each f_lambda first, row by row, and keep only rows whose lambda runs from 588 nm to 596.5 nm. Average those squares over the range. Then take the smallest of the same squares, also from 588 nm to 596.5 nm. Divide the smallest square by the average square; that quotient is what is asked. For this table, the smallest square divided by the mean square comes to 0.16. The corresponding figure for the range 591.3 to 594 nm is 0.77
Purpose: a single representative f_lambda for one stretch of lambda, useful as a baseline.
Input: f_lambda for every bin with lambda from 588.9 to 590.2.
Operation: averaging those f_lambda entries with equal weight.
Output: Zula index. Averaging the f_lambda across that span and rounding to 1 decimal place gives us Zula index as 3.3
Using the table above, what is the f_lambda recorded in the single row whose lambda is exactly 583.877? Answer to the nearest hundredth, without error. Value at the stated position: 4.90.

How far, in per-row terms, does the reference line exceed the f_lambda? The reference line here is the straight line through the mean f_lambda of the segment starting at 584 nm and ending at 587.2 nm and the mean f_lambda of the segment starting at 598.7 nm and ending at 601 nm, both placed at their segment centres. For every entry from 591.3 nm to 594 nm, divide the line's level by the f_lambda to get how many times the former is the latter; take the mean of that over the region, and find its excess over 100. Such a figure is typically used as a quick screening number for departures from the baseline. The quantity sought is -99.0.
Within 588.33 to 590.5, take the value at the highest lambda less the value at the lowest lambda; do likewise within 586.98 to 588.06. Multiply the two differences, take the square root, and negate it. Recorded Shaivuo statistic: -0.22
